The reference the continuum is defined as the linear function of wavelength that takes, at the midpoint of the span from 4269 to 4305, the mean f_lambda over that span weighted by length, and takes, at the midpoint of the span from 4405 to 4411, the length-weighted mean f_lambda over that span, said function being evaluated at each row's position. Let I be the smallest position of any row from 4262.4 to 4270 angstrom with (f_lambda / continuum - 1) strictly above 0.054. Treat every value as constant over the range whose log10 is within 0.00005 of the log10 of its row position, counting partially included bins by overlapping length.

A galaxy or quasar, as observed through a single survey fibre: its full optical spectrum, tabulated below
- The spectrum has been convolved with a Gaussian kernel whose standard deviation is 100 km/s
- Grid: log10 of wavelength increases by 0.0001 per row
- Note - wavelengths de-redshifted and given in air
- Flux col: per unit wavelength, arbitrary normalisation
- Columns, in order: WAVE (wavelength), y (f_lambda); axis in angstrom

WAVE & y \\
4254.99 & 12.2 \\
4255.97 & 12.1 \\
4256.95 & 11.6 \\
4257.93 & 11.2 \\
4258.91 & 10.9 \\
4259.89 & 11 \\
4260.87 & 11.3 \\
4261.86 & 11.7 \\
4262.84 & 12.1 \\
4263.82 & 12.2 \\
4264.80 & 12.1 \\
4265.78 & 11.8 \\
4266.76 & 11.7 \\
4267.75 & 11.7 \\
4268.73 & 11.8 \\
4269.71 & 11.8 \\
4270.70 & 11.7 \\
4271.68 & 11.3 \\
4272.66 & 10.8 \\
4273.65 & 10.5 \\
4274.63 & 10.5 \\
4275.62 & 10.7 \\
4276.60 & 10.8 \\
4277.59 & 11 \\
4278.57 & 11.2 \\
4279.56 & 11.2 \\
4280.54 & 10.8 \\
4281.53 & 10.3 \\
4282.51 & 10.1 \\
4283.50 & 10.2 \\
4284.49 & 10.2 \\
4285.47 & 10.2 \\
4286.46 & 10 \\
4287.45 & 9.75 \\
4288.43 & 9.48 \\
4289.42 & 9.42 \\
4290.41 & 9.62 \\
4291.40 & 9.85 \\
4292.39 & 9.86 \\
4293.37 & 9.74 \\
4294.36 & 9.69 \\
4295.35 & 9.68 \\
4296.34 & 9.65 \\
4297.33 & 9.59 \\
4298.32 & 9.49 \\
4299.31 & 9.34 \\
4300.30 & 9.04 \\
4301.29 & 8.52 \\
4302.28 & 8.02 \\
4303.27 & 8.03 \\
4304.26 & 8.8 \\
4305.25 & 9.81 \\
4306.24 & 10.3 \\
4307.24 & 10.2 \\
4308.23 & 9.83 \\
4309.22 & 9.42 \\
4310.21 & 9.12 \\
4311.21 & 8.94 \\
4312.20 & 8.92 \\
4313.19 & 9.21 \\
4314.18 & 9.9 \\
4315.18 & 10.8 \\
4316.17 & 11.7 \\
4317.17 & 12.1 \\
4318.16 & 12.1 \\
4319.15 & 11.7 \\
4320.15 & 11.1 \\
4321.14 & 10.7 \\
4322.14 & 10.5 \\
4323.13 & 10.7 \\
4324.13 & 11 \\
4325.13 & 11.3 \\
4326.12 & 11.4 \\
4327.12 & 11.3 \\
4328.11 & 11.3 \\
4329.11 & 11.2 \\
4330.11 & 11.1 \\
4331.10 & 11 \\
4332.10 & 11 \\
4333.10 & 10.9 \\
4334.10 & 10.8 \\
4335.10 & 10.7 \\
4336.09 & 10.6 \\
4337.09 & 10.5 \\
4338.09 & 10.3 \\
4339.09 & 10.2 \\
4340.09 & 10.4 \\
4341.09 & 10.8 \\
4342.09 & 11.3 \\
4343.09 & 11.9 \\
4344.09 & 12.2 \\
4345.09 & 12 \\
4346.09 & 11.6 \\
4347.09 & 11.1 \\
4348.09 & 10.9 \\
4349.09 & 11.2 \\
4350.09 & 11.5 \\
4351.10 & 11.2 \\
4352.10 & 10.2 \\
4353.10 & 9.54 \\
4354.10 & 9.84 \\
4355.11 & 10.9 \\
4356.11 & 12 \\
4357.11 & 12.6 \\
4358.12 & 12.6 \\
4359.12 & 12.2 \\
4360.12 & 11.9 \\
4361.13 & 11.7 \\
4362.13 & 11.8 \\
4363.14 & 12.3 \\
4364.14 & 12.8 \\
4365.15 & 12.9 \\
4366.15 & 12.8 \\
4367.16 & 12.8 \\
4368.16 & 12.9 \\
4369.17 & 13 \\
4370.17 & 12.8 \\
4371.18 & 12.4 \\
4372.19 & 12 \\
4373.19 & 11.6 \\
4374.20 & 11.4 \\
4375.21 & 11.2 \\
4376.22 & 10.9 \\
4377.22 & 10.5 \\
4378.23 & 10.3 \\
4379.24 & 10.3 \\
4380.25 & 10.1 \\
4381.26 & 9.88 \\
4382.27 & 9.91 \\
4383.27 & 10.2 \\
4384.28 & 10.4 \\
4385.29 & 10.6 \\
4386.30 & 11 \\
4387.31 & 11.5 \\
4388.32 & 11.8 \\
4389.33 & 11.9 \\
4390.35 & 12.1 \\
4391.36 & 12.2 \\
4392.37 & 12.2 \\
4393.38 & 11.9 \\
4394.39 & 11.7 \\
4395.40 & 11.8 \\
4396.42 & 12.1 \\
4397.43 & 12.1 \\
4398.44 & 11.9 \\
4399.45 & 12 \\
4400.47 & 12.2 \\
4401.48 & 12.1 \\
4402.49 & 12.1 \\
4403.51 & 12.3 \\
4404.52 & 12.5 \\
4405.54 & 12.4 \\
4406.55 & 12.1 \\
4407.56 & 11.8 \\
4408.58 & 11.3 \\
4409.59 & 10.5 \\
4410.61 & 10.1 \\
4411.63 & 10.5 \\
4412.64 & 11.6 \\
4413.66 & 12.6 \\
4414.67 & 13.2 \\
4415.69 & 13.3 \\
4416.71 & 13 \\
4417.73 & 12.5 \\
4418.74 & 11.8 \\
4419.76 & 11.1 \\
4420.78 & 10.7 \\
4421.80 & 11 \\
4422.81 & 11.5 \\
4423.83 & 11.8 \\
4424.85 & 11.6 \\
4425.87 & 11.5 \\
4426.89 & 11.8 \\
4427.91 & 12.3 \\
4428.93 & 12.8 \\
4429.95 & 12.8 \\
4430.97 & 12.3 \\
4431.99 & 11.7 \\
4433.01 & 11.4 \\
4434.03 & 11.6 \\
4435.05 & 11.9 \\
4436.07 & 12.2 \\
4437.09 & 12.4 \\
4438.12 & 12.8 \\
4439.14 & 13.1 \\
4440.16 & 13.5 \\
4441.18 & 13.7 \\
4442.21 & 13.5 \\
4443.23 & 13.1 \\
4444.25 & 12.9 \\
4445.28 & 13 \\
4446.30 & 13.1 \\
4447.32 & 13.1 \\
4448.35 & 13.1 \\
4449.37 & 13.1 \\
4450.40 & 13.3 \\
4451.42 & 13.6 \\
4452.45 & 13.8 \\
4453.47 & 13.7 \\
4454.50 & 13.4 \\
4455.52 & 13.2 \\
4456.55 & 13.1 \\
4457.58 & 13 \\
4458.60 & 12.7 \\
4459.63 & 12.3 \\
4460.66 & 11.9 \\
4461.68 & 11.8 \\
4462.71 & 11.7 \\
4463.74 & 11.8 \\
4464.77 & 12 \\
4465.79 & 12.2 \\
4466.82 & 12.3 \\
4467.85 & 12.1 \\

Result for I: 4262.84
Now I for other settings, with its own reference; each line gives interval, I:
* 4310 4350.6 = 4316.17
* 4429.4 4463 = 4429.95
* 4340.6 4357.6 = 4342.09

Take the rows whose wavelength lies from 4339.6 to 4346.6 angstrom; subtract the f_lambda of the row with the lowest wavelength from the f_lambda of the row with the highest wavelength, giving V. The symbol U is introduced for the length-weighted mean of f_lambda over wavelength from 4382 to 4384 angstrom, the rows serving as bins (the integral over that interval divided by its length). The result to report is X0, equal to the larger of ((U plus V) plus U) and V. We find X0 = 22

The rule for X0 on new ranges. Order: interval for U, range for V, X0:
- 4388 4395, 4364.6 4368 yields 24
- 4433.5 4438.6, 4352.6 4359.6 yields 27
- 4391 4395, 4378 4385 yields 24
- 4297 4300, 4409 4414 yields 21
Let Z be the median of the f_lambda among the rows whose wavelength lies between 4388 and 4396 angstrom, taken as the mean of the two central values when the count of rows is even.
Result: 11.9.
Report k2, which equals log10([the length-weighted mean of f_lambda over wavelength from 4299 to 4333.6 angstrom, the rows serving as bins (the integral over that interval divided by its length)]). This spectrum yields 1.01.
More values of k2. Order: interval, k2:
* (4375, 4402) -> 1.05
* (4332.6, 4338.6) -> 1.03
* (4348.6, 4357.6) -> 1.04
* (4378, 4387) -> 1.01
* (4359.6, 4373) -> 1.10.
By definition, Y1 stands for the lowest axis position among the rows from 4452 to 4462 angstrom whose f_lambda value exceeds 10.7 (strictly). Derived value 4452.45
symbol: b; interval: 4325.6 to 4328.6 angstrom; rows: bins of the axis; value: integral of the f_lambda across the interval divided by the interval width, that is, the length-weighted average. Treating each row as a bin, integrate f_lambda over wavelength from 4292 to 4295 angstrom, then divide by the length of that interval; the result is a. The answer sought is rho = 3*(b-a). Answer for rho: 5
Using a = 9.8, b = 11.4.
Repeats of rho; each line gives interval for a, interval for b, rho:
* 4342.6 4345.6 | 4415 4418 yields 3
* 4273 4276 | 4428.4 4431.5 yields 6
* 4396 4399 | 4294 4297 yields -7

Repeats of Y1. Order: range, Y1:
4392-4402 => 4392.37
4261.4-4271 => 4261.86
